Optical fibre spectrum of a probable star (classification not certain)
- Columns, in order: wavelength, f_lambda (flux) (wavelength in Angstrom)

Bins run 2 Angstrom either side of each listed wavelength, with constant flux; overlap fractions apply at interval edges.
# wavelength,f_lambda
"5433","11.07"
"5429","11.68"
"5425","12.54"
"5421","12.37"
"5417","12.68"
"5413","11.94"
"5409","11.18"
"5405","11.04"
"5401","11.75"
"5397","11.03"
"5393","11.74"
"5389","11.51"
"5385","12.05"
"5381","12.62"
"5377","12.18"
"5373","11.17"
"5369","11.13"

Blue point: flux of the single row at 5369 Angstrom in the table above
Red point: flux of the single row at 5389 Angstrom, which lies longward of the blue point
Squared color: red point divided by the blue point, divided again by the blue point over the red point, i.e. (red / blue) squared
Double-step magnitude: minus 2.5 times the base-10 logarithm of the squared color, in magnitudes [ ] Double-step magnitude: -0.07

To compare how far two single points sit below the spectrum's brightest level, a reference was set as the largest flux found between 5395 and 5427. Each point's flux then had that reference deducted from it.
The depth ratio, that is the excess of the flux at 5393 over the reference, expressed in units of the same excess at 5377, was 1.88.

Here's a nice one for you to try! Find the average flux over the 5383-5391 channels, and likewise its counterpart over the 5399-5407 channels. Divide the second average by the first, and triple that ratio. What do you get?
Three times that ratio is 2.90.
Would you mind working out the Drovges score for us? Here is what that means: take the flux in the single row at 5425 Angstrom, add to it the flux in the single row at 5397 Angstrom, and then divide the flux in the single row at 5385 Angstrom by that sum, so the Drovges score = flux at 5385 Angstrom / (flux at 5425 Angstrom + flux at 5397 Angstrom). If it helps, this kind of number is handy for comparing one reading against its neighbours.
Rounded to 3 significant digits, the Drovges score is 0.511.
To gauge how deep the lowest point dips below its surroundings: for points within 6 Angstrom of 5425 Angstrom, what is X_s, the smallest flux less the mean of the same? -0.52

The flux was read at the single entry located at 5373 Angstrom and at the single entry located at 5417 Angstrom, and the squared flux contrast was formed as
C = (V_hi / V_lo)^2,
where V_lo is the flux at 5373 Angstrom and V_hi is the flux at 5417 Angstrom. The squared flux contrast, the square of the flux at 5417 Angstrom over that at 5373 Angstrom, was 1.29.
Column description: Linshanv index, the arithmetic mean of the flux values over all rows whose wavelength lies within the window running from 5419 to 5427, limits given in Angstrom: 12.5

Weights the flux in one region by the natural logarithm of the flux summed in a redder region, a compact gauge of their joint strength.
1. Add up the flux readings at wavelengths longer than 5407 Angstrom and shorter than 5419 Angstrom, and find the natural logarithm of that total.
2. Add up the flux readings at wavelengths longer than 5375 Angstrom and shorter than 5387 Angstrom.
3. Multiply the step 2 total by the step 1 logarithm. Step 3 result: 132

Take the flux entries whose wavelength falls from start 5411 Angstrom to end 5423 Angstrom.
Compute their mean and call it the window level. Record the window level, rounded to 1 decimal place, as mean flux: 12.3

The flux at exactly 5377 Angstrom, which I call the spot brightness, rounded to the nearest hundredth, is 12.18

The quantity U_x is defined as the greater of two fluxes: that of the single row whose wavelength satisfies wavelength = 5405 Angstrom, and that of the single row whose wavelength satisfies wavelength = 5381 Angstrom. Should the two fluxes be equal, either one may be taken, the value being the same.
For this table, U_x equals 12.6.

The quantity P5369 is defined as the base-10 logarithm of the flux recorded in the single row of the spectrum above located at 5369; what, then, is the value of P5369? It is 1.05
